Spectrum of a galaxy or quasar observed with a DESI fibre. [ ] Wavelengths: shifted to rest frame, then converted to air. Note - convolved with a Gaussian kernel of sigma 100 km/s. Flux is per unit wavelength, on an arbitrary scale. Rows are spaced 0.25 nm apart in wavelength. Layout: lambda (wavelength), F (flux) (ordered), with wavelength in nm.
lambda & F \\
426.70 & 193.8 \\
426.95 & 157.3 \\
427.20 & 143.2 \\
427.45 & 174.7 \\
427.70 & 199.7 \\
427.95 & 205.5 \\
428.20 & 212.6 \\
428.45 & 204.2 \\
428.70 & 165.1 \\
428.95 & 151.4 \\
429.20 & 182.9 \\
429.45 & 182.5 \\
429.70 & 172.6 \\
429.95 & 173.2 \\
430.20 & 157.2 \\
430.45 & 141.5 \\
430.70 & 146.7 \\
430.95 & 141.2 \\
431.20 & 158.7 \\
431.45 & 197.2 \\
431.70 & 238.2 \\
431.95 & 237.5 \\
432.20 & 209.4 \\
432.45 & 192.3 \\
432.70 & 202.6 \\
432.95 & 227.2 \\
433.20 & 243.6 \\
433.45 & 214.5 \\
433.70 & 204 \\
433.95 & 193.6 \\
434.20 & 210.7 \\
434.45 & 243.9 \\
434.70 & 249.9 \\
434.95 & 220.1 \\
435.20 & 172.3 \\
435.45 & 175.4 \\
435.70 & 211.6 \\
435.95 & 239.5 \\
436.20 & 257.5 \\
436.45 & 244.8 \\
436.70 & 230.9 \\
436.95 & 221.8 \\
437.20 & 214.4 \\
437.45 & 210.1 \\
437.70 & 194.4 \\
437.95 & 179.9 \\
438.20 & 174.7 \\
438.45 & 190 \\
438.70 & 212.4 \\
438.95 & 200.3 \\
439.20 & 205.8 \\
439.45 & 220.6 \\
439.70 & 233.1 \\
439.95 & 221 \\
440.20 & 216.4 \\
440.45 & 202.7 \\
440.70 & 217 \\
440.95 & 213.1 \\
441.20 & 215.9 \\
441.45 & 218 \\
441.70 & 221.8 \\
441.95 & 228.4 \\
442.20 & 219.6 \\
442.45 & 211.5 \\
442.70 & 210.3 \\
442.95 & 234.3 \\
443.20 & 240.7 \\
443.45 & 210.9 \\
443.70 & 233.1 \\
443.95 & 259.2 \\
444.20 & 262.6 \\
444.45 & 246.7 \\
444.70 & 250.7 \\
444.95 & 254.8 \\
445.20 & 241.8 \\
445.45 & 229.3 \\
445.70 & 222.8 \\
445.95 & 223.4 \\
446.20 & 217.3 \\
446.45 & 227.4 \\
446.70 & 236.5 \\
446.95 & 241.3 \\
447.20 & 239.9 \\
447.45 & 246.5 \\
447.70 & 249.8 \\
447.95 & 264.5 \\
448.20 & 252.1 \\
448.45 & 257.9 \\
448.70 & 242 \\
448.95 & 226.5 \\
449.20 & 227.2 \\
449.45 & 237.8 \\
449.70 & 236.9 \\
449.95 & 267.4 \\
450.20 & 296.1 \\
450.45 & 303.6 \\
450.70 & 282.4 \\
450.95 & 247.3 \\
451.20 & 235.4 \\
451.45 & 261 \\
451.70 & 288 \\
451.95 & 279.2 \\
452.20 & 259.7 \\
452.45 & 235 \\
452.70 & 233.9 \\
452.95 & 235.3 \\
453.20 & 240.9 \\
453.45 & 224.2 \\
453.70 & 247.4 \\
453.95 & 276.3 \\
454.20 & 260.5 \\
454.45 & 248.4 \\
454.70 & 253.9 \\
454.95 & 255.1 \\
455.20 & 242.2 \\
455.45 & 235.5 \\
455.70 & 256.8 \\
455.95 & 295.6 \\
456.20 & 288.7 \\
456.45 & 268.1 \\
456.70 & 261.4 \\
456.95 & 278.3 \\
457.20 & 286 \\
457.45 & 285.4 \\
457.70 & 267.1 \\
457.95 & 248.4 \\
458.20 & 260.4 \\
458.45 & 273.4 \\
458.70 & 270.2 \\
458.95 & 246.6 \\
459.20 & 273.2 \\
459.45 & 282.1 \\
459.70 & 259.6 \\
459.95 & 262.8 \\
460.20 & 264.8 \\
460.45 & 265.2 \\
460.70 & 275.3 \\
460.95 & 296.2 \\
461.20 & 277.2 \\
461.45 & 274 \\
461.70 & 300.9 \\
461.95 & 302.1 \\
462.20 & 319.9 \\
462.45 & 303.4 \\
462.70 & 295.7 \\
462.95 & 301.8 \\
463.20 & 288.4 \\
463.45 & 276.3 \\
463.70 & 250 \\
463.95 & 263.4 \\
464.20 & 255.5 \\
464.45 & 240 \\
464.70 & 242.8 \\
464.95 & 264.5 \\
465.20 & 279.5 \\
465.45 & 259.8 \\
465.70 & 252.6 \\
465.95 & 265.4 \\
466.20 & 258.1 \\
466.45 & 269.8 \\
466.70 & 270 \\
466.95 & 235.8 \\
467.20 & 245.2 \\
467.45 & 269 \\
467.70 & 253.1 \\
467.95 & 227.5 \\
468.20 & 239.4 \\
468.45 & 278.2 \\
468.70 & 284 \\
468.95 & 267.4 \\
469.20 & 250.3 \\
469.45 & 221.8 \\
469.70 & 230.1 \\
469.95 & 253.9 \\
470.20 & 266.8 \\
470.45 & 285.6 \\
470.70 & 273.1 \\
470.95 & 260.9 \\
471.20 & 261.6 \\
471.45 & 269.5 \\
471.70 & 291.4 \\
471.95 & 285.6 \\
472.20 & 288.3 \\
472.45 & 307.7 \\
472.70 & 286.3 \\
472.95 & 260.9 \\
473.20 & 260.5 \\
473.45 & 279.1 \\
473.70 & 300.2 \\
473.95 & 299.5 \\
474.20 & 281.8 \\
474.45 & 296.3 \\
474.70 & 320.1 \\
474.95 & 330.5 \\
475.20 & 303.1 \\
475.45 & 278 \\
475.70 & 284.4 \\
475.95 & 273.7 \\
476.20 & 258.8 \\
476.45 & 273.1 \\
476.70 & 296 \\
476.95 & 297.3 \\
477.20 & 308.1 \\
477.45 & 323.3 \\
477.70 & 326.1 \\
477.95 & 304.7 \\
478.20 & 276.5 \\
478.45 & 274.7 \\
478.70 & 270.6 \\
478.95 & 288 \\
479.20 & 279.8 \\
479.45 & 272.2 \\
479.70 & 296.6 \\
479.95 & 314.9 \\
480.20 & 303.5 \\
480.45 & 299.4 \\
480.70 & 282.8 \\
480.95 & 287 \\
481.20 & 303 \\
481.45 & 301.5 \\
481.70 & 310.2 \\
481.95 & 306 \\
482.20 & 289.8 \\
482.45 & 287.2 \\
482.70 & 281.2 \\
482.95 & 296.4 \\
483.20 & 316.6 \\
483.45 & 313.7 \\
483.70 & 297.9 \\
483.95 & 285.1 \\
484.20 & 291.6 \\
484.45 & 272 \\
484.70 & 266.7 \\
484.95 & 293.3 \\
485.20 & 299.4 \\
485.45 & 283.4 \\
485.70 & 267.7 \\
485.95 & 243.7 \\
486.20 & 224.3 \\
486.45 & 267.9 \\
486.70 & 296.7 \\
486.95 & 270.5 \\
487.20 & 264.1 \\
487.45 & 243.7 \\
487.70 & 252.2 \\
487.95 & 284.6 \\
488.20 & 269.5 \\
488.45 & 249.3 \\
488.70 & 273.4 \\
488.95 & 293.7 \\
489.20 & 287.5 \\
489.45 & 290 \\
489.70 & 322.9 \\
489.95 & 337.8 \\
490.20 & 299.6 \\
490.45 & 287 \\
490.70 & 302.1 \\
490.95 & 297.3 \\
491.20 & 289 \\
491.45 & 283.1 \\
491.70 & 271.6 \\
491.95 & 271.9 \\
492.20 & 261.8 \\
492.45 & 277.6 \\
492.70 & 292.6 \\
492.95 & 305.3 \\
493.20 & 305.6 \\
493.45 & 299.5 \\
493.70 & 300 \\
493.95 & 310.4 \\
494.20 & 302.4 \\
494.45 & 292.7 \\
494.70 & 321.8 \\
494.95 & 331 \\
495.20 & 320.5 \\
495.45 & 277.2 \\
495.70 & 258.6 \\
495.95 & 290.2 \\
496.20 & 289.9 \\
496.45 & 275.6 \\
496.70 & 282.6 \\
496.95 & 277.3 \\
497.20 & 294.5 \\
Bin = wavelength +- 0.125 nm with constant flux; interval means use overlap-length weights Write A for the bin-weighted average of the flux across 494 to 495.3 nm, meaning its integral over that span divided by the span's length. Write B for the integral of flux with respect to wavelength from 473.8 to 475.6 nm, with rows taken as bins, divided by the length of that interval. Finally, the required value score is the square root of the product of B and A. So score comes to 307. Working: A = 313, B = 301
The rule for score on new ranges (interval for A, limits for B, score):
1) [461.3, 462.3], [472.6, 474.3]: 290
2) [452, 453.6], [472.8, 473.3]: 251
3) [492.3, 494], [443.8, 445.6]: 272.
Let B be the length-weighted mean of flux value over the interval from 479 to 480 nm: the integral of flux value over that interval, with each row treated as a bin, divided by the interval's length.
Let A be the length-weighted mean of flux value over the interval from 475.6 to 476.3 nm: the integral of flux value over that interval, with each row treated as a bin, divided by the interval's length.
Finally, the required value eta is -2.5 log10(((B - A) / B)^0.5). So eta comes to 1.55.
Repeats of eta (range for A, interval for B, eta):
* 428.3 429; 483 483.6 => 0.46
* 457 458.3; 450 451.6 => 3.09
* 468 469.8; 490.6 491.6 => 1.08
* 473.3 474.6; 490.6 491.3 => 2.23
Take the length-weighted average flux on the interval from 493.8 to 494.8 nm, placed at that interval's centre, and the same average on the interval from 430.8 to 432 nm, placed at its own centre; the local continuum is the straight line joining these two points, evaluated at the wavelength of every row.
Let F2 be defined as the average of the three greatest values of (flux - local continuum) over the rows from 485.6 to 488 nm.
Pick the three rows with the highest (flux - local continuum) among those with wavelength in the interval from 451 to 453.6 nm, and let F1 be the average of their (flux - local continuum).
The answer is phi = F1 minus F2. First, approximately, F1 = 48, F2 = -9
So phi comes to 57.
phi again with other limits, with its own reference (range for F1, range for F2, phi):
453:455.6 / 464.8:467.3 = 12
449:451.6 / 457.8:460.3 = 34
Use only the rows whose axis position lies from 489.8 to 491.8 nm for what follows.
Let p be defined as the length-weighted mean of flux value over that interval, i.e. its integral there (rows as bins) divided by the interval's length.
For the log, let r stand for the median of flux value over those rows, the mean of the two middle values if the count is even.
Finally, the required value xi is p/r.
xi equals 1.01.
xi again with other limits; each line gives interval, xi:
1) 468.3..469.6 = 0.97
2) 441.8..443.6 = 1.01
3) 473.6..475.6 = 1.00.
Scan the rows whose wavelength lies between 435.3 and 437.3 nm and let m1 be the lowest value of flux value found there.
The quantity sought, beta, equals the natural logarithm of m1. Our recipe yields 5.17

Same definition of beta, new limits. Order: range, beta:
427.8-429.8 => 5.02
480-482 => 5.64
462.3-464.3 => 5.52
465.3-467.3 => 5.46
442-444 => 5.35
